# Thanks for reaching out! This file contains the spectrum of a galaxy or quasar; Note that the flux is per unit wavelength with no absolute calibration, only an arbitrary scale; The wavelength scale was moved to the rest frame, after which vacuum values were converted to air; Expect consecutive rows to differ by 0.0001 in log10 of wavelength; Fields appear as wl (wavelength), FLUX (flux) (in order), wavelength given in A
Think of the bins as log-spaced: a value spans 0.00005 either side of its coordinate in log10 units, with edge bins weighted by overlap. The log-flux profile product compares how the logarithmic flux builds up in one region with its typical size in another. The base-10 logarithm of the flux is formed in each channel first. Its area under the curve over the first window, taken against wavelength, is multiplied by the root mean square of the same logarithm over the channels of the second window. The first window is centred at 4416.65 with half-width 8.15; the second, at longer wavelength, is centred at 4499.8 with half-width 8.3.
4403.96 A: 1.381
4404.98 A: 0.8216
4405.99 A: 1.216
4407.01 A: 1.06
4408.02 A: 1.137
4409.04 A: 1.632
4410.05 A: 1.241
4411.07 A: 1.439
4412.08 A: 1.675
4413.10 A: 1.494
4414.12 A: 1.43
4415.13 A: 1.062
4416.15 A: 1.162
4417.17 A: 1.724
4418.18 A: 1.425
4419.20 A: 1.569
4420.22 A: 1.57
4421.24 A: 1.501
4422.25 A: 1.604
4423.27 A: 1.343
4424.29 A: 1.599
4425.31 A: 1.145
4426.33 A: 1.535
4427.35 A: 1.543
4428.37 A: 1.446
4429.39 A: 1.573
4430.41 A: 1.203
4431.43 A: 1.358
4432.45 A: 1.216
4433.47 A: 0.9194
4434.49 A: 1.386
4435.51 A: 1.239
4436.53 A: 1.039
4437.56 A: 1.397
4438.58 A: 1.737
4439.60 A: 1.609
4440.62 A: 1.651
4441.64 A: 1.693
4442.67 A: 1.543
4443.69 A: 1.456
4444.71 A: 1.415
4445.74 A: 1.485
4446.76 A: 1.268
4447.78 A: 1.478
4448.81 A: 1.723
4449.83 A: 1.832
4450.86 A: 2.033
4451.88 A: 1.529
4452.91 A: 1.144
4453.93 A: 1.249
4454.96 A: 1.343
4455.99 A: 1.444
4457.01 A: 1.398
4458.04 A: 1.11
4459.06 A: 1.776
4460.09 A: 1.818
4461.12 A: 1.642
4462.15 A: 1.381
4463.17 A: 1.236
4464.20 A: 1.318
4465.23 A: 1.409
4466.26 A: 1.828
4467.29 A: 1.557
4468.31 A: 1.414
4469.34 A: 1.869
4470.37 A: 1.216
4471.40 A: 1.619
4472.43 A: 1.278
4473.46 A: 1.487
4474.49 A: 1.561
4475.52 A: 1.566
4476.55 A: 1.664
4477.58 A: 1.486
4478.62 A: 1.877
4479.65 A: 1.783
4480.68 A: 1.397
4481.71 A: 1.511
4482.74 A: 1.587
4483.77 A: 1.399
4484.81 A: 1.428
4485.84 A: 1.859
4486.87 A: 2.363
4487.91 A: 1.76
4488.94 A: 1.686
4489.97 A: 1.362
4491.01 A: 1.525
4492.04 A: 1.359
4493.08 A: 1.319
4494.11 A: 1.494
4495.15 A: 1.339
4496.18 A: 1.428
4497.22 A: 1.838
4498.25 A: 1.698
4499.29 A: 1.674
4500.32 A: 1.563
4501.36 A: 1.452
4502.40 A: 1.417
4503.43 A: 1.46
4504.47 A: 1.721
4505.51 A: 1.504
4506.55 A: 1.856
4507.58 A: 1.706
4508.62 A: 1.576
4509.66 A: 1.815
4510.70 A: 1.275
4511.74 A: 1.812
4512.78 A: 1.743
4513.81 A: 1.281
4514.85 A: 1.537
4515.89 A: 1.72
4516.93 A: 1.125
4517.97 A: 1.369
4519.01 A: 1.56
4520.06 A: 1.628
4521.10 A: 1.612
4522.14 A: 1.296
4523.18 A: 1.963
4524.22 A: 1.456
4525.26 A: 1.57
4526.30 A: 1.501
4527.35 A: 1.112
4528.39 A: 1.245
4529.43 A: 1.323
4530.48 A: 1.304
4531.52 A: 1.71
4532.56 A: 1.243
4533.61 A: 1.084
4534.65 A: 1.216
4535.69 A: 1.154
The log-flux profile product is 0.51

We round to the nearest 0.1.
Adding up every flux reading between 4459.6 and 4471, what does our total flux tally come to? 16.7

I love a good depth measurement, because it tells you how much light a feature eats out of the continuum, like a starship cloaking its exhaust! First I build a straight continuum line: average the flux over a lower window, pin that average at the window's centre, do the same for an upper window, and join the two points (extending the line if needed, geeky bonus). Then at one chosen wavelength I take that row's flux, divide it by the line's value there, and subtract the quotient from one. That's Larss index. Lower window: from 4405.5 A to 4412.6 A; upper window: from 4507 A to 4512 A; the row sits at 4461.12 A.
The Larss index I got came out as -0.10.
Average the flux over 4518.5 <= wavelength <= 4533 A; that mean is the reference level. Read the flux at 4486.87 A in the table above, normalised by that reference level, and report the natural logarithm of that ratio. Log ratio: 0.48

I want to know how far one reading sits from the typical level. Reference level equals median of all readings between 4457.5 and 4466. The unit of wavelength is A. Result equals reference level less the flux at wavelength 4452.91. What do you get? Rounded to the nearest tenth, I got 0.3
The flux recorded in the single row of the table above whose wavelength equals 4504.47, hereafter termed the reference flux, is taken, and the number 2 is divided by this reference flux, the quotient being 1.2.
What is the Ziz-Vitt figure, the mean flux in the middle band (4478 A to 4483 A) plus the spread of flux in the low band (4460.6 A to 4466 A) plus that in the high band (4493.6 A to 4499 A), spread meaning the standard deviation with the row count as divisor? 1.95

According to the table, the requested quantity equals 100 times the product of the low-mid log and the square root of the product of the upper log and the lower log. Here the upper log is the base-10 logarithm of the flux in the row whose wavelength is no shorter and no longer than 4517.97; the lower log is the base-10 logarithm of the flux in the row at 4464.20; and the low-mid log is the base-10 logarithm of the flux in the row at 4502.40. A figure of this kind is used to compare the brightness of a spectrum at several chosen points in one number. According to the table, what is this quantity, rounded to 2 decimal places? 1.94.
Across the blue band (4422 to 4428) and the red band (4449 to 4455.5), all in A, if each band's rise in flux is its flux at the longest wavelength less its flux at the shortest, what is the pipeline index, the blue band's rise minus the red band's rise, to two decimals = 0.43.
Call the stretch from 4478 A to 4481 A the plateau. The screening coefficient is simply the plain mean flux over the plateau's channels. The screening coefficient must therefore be 1.69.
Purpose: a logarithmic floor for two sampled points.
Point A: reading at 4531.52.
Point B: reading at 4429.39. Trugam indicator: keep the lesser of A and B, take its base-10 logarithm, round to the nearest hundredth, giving 0.20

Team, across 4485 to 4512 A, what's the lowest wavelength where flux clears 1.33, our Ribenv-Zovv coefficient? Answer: 4485.84 A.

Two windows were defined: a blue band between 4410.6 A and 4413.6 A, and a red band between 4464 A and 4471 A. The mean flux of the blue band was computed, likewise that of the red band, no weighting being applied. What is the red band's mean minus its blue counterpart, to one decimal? 0.0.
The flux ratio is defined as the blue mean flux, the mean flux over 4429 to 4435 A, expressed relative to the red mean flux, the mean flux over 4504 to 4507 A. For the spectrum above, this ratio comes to 0.75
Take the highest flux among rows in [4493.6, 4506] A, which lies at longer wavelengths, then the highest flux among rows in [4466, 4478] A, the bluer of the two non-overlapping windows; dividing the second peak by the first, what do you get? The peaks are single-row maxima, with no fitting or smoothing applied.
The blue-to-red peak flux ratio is 1.02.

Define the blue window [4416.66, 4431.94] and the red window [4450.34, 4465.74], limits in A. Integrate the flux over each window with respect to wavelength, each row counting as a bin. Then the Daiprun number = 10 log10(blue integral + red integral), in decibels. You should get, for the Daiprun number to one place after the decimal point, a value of 16.5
